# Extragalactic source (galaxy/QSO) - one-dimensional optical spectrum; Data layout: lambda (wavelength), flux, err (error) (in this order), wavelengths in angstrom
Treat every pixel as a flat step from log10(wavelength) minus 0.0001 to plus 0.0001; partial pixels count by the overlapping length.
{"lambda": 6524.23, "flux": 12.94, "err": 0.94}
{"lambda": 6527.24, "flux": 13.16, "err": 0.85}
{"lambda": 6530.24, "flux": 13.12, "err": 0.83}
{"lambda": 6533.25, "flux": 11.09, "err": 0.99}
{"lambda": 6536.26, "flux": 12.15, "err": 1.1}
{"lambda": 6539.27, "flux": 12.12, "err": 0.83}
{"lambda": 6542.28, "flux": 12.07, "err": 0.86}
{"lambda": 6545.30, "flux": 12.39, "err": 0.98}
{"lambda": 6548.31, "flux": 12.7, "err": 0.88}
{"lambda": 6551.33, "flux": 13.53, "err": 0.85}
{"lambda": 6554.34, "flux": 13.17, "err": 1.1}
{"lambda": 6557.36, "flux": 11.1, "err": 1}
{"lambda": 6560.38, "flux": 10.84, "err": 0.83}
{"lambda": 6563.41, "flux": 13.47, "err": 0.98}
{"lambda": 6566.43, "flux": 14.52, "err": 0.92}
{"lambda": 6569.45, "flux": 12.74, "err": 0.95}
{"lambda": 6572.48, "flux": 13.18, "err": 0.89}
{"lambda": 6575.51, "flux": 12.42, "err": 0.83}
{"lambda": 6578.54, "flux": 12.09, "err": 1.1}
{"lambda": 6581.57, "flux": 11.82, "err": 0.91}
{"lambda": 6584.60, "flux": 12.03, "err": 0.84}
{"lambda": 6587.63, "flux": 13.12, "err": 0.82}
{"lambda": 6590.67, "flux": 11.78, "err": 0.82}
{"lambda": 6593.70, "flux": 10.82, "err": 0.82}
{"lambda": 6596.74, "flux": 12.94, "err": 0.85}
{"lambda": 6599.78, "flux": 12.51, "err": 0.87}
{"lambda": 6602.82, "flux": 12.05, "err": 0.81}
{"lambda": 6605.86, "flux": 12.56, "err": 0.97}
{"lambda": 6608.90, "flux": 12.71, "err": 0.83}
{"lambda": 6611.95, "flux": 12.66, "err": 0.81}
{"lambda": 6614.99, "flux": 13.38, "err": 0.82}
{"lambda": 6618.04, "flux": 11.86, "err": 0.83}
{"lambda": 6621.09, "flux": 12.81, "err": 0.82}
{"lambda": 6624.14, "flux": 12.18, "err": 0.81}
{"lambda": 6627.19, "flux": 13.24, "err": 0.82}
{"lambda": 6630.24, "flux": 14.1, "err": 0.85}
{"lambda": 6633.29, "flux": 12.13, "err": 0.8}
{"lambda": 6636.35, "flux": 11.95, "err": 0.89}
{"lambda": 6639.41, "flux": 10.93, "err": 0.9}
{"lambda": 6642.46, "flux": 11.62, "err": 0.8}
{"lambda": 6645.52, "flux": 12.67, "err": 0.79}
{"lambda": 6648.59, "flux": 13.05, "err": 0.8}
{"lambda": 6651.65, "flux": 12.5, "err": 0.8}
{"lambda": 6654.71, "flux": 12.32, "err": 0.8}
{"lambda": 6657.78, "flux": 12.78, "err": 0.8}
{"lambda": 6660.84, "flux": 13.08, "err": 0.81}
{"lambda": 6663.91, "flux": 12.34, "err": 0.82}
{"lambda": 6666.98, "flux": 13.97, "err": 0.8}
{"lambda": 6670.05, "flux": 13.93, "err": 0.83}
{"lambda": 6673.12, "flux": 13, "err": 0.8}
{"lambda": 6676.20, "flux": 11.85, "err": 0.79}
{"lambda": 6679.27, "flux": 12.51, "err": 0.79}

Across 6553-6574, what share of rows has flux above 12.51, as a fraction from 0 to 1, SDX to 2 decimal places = 0.71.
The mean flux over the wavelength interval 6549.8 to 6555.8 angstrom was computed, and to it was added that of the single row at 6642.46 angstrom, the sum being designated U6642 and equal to 25.0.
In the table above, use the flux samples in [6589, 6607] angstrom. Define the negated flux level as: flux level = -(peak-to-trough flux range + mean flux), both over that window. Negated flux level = -14.2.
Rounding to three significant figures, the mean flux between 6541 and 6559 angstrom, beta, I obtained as 12.5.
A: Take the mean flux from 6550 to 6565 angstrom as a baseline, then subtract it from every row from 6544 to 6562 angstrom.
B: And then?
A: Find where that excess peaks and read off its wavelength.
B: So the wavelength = 6551.33 angstrom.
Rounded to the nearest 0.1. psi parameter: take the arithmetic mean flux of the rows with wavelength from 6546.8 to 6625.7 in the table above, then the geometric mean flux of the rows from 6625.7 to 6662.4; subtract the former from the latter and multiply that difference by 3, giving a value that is 0.0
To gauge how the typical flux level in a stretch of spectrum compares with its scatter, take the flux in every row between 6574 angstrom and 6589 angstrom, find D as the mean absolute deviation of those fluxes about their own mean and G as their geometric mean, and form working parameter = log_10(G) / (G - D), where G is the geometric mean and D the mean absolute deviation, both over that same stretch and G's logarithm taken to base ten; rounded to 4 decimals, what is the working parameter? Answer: 0.0915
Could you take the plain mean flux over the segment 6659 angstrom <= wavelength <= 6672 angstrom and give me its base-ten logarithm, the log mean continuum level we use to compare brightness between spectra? 1.12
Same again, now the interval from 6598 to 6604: 1.09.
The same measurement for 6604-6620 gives 1.10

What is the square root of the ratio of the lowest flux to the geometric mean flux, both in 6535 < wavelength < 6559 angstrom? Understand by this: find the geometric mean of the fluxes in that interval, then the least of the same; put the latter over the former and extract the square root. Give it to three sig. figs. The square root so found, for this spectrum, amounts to 0.947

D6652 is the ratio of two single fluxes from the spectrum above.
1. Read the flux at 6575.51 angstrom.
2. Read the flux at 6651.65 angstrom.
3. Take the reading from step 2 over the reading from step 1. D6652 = 1.01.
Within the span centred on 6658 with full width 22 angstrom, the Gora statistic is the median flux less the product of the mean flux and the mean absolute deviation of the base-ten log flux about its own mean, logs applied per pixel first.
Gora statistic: 12.6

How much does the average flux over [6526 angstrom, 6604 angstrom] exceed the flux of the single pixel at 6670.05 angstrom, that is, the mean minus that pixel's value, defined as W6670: -1.5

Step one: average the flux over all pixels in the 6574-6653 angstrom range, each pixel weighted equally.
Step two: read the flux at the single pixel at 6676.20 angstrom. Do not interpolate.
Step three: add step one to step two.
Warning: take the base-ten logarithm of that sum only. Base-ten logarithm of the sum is 1.38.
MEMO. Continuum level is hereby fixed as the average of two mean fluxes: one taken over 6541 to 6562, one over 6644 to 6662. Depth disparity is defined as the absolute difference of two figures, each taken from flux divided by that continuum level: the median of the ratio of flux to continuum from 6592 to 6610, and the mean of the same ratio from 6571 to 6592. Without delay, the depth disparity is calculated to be 0.015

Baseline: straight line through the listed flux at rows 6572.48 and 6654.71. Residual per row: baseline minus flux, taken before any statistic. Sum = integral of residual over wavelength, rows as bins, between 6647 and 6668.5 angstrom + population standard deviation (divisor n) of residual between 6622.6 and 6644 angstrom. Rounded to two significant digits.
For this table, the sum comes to -11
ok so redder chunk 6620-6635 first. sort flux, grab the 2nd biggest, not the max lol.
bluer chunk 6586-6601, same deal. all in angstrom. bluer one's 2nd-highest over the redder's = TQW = 0.98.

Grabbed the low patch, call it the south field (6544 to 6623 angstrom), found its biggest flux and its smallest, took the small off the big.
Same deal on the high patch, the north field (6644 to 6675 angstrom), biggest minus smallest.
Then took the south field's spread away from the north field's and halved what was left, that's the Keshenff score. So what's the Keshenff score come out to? -1.0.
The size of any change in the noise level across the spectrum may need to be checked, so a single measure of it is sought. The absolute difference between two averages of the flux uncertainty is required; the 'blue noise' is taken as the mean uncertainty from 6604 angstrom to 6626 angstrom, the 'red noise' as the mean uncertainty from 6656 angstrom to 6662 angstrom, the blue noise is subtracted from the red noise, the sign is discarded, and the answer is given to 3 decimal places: 0.036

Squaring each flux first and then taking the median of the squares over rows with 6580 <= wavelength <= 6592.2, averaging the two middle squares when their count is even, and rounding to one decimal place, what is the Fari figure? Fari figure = 142.2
